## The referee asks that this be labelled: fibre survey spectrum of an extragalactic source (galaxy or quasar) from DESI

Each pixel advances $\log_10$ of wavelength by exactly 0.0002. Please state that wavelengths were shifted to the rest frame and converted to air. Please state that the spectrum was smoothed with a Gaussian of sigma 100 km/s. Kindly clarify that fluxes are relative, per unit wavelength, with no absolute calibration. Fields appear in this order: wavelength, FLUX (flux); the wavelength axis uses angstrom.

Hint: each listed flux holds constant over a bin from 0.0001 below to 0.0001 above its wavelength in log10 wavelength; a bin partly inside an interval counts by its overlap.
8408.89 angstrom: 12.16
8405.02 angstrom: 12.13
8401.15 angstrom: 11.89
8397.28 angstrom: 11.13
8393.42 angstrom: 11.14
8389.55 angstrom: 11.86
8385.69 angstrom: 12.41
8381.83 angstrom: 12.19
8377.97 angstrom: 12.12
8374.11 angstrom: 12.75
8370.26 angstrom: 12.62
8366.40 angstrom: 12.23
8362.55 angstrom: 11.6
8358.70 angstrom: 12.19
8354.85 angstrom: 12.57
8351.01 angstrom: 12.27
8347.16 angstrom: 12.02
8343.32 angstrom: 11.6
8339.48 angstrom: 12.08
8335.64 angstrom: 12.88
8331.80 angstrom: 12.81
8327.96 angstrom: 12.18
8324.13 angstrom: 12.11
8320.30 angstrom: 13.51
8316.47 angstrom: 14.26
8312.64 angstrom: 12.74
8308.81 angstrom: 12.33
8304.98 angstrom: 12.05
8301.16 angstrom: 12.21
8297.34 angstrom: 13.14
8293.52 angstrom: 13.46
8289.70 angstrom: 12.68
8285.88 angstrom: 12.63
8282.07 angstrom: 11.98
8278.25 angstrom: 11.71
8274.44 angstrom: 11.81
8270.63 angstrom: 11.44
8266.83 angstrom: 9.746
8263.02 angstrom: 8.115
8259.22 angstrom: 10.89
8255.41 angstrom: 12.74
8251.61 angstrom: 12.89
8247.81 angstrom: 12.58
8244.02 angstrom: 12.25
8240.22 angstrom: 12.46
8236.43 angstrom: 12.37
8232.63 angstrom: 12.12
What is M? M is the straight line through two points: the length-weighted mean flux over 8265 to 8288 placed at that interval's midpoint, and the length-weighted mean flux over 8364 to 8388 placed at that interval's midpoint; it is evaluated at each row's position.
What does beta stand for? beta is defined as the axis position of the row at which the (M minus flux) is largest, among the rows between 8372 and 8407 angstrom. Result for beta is 8397.28 angstrom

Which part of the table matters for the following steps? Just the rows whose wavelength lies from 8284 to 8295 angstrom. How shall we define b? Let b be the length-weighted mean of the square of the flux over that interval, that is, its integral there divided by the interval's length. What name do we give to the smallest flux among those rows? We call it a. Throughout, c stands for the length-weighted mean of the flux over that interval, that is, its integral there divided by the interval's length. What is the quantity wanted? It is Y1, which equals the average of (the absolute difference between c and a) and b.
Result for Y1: 83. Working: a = 12.63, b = 167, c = 12.9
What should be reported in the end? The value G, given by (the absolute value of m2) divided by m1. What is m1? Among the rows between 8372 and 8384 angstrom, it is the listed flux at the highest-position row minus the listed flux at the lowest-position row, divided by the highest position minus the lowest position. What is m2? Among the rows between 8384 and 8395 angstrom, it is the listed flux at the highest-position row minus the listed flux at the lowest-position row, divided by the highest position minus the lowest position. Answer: -2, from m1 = -0.07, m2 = -0.164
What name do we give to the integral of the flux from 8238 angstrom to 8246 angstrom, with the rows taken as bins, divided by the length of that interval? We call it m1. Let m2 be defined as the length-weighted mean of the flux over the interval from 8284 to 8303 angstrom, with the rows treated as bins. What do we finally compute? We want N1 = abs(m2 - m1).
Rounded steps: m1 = 12.4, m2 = 12.8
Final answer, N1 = 0.5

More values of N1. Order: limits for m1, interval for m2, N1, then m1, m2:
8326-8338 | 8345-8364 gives 0.5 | 12.6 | 12.1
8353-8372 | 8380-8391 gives 0.1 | 12.2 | 12.2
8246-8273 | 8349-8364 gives 1.0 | 11.2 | 12.2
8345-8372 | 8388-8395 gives 0.7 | 12.2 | 11.5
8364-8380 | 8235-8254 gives 0.1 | 12.4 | 12.5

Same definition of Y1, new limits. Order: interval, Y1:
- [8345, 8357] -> 75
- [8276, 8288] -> 74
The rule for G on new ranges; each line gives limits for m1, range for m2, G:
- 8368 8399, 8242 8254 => -2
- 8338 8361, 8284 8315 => 1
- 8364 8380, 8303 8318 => -20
